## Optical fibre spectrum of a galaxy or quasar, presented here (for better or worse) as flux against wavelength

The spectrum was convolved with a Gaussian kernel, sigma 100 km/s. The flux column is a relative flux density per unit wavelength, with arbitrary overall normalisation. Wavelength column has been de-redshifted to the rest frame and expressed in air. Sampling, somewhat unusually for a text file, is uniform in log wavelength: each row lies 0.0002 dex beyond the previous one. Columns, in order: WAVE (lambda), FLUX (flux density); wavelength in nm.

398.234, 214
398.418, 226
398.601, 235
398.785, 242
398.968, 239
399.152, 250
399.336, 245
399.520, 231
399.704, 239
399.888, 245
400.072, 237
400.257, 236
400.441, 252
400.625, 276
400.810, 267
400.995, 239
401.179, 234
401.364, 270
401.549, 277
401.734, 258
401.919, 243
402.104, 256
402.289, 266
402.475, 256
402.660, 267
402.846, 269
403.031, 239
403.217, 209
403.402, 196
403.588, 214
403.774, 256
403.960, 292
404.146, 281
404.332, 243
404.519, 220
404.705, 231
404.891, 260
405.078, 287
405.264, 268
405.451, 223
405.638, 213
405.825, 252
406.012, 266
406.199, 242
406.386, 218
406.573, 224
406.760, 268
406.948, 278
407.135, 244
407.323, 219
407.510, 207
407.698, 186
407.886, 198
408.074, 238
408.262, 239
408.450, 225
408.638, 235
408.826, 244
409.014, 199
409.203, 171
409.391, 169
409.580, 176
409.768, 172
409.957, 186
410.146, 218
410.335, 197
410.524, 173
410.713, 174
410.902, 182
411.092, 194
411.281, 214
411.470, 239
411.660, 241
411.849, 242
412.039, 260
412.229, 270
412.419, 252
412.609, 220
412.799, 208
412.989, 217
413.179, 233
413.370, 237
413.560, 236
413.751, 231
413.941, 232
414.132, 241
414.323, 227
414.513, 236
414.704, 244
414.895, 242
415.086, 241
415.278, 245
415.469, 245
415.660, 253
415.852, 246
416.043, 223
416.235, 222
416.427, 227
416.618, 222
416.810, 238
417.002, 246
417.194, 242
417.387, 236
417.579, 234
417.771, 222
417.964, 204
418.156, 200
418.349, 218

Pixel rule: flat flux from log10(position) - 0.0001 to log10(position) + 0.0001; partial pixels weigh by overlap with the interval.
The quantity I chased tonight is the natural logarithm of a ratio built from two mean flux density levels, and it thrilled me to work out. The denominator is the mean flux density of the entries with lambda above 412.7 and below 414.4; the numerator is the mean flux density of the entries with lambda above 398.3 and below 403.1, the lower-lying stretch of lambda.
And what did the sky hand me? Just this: 0.09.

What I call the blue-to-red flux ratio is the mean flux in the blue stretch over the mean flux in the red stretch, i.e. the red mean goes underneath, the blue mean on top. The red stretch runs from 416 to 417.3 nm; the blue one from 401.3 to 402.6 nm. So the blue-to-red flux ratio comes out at 1.13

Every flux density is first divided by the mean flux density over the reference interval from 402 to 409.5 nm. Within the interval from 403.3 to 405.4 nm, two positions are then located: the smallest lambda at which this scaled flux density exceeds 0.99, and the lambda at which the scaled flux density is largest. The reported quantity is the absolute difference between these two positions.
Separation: 0.19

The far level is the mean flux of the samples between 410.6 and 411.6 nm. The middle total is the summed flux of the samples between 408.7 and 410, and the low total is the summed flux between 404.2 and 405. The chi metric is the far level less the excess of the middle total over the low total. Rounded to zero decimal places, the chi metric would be -162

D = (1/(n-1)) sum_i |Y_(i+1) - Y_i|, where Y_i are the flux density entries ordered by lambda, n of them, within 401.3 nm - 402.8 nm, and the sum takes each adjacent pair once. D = 12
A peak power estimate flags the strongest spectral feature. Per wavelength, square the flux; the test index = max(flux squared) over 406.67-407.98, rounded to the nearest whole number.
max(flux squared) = 77284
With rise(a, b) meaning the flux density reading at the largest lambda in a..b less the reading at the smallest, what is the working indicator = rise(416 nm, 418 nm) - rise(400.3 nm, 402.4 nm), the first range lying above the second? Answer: -33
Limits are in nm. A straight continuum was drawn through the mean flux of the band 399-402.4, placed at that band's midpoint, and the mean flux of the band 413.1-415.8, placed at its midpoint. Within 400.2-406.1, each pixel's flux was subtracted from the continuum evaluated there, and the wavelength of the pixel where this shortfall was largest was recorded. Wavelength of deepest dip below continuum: 403.402 nm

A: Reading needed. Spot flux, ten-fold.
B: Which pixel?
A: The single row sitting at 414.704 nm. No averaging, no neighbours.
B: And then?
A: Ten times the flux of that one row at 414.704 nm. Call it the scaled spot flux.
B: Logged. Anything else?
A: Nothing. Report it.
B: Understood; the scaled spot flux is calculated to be 2440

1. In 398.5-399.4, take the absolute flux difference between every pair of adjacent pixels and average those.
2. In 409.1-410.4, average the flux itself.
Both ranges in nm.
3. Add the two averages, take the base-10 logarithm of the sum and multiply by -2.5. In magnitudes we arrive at -5.70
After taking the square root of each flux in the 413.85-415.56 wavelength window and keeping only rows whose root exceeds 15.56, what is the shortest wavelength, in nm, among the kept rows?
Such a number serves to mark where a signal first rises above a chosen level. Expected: 414.704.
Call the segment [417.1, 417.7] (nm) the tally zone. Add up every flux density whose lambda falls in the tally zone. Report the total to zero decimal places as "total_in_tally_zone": 712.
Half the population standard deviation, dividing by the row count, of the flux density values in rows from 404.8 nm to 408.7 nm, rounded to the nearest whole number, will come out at 13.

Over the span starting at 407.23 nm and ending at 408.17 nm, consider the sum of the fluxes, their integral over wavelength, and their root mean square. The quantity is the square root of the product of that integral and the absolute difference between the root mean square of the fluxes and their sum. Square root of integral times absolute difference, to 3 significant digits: 406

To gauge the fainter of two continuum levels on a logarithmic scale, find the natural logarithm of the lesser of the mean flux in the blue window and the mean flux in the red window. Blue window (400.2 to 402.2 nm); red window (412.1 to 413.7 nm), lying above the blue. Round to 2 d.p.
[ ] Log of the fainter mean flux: 5.46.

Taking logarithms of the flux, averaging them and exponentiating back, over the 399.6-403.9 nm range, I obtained 247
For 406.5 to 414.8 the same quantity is 218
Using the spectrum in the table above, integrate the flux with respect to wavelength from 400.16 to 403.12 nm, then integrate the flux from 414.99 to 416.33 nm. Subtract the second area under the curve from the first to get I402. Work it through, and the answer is 439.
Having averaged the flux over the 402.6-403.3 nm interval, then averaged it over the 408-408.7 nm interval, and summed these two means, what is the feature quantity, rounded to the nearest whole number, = 480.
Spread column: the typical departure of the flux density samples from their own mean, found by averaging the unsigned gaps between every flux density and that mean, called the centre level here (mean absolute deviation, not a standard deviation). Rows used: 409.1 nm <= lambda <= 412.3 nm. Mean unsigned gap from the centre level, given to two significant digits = 30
